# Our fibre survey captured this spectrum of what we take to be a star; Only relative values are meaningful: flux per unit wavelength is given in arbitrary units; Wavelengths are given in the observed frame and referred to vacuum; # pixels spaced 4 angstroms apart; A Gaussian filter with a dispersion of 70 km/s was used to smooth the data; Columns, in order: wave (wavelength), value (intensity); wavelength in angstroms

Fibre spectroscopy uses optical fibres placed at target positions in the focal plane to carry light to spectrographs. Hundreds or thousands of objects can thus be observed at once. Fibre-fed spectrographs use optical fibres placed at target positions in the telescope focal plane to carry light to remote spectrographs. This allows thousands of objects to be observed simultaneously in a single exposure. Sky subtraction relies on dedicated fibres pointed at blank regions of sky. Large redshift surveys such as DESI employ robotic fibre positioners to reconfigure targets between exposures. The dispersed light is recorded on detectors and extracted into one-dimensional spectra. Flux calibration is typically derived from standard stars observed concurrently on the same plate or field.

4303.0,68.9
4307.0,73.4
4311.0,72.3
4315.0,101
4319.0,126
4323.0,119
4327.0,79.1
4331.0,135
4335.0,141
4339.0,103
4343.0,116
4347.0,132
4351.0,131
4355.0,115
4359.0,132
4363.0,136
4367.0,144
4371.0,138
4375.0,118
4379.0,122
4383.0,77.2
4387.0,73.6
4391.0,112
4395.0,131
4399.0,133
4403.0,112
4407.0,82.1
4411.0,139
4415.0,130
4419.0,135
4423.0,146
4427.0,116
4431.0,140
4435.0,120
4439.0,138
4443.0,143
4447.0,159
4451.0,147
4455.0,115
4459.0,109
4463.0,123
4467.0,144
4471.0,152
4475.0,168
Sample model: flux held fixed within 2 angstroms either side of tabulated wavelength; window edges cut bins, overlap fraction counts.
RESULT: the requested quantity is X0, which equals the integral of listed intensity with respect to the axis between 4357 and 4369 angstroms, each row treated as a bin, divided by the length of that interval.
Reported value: 137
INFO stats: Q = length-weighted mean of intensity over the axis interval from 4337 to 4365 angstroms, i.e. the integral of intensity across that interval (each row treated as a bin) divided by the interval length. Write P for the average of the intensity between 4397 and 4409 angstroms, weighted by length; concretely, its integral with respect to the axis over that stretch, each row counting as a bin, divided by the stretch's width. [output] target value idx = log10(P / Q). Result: -0.05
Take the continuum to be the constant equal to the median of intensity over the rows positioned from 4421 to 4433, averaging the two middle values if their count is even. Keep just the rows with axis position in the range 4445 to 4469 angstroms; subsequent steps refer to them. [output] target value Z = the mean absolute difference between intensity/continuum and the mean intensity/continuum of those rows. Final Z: 0.123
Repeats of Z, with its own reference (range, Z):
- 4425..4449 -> 0.086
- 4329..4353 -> 0.080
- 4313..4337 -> 0.128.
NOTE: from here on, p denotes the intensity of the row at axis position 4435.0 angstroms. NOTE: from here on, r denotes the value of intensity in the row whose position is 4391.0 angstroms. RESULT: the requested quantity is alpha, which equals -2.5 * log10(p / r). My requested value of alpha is -0.07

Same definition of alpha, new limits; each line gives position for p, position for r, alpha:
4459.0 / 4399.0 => 0.22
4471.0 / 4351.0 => -0.16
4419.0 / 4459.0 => -0.23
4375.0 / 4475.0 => 0.38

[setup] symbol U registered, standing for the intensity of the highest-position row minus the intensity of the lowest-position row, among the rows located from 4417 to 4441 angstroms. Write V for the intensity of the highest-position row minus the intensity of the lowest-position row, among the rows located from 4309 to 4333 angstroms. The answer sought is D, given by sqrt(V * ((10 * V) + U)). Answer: 199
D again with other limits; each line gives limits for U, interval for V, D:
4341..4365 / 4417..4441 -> 12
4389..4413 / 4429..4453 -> 26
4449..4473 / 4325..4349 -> 168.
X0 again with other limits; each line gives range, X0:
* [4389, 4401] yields 125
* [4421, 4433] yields 134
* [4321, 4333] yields 111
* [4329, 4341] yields 126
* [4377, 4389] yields 91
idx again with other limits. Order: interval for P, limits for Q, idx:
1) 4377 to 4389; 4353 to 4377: -0.16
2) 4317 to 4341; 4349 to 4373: -0.05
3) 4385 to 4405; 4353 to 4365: -0.06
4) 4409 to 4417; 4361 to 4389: 0.07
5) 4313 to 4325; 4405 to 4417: -0.01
